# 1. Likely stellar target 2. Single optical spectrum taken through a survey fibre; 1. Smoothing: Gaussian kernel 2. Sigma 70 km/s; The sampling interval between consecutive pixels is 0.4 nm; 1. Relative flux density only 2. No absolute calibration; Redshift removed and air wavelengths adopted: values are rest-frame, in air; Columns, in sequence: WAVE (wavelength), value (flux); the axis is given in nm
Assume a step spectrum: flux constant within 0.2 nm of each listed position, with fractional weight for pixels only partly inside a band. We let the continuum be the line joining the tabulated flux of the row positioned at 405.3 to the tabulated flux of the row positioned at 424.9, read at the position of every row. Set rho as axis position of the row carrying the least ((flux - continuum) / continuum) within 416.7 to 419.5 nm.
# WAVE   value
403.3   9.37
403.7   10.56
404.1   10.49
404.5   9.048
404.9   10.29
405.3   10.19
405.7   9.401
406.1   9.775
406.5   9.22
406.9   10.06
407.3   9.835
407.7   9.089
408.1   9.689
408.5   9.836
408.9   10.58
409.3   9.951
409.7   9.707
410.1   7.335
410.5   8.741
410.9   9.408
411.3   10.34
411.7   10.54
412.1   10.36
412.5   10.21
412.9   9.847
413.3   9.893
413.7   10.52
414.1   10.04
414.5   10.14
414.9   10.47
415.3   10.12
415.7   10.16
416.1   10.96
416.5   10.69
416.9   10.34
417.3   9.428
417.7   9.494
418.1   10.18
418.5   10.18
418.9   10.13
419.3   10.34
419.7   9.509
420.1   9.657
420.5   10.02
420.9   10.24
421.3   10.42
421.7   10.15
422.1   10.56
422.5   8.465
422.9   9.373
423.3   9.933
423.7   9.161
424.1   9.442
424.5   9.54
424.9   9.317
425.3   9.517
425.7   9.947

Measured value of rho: 417.3 nm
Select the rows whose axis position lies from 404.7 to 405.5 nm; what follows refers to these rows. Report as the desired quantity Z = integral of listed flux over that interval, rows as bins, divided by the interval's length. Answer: 10.2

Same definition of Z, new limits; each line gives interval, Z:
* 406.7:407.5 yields 9.9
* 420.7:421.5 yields 10.3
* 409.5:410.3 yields 8.5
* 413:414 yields 10.2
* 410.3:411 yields 9.0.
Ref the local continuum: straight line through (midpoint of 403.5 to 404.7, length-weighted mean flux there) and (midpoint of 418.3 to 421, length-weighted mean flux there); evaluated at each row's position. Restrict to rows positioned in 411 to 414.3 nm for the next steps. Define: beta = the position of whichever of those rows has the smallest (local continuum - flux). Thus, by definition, 411.7 nm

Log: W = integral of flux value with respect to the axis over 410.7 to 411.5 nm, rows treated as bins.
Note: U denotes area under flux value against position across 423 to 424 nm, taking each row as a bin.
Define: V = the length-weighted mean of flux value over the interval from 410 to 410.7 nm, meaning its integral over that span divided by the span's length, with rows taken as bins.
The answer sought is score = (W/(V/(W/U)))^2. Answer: 0.65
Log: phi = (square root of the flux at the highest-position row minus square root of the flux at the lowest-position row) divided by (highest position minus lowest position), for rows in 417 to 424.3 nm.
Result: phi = 0.000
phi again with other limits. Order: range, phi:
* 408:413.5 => 0.006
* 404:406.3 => -0.056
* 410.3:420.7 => 0.021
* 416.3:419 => -0.036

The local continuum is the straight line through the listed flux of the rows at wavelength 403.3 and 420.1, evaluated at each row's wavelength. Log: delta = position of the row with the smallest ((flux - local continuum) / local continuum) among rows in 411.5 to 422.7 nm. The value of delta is 422.5 nm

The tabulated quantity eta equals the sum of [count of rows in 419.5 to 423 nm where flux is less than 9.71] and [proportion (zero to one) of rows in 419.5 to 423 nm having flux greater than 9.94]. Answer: 4.6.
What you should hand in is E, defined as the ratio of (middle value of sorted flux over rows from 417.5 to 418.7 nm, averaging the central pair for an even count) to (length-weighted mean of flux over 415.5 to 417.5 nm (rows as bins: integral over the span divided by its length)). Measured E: 0.99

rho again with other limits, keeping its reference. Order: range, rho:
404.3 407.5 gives 404.5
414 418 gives 417.3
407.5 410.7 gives 410.1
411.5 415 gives 412.9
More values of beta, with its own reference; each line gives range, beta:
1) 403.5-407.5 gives 403.7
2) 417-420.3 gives 419.3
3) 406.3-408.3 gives 406.9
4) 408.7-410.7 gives 408.9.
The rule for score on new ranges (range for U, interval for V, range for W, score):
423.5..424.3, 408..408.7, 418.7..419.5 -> 0.85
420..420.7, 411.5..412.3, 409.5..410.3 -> 0.41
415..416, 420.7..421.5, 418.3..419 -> 0.23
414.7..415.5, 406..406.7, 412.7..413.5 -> 0.64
